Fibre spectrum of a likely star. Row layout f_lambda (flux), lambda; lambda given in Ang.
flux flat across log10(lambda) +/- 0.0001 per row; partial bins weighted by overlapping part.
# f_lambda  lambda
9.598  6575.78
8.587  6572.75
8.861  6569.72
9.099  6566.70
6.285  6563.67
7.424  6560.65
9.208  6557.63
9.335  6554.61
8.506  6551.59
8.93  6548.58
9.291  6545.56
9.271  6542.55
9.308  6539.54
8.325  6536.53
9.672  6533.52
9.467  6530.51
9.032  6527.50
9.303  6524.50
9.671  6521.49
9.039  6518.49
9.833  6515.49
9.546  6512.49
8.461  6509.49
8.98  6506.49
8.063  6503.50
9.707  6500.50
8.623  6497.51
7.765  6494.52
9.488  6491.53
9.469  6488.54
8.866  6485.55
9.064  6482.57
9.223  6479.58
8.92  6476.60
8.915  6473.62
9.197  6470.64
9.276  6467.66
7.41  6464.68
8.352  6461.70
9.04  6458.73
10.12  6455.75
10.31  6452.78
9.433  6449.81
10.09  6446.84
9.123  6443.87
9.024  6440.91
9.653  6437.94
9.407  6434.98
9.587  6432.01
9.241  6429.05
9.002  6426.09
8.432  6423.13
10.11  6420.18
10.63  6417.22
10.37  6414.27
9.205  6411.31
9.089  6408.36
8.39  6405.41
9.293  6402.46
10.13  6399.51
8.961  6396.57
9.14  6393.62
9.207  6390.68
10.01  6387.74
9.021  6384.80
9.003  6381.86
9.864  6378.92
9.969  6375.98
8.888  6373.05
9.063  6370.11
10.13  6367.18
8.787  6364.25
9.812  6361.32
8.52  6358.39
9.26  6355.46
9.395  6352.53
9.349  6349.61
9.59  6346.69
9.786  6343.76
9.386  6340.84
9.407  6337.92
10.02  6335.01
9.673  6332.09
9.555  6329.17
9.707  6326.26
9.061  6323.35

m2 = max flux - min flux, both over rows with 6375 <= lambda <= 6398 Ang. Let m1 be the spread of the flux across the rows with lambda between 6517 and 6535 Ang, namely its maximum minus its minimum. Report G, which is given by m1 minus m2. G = -0.41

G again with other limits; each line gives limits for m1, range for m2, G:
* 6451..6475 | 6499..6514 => 1.26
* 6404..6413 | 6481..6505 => -1.13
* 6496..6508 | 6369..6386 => 0.56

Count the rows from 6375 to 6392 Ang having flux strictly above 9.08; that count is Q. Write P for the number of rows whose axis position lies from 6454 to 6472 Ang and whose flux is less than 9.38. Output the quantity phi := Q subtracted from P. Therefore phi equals 1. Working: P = 5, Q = 4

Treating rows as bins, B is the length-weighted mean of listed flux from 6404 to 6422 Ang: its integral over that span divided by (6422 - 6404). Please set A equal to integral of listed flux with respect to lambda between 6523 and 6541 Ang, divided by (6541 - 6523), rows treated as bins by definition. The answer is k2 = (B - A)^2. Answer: 0.19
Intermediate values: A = 9.18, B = 9.62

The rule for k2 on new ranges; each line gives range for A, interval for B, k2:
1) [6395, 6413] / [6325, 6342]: 0.20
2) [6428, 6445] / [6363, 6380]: 0.01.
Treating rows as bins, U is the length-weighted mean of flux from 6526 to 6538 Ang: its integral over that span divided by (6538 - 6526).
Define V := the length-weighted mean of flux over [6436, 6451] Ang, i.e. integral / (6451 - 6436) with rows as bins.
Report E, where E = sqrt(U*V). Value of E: 9.3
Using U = 9.12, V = 9.5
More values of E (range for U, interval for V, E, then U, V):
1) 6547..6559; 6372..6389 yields 9.2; 8.99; 9.5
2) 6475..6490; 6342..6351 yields 9.3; 9.11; 9.6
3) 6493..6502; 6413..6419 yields 9.6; 8.70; 10.5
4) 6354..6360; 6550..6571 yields 8.6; 8.91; 8.4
